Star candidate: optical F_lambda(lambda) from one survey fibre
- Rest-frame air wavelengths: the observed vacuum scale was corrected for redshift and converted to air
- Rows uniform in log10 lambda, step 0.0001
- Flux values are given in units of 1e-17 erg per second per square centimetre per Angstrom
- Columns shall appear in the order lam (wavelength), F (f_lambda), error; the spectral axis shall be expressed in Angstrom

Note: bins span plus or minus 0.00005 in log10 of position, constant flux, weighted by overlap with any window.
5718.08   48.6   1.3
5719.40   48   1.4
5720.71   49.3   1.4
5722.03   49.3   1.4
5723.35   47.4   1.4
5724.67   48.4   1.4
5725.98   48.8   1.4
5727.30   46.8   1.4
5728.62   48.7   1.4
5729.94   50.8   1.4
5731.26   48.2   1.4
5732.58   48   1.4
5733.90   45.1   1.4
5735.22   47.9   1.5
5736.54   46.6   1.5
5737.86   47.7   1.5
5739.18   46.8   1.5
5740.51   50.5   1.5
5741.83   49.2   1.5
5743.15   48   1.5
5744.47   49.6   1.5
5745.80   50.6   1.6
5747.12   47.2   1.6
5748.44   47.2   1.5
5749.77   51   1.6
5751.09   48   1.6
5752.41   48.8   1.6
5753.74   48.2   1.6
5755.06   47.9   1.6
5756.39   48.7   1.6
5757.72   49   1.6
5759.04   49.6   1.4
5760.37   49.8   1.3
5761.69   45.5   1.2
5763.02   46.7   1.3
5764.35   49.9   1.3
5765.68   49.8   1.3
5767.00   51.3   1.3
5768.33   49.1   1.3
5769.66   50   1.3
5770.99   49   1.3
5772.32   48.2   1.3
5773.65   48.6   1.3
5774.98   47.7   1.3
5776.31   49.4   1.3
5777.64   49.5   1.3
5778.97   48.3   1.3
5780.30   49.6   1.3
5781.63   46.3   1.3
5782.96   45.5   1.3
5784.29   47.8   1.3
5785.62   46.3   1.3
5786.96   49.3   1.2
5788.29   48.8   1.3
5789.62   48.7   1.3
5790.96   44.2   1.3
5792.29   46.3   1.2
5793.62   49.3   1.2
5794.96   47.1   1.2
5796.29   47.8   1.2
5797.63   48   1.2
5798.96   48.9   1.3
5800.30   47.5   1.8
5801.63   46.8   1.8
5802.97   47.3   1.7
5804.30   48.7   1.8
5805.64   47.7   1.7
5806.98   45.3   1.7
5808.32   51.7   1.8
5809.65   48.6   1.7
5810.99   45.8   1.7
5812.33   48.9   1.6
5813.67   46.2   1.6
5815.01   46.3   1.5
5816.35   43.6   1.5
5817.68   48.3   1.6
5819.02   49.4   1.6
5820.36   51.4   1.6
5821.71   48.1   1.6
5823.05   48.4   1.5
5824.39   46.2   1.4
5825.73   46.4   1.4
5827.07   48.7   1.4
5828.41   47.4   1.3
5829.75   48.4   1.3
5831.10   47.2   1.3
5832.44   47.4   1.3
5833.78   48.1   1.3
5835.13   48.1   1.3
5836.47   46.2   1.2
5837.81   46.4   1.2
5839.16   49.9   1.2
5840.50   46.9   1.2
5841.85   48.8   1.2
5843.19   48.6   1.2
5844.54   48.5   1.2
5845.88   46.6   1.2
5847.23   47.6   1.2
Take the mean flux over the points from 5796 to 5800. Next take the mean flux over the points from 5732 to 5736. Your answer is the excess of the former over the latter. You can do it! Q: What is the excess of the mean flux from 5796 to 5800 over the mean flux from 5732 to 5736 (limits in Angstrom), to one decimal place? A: 1.2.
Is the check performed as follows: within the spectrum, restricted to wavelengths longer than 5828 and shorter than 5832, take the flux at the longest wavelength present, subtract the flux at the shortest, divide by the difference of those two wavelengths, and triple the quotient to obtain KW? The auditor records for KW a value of 0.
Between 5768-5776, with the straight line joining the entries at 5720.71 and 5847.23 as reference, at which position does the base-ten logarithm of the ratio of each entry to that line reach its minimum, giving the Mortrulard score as 5774.98 Angstrom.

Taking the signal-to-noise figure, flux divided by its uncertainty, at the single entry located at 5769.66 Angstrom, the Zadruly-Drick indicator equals 38.5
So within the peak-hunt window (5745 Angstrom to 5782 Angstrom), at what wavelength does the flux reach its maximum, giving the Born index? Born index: 5767.00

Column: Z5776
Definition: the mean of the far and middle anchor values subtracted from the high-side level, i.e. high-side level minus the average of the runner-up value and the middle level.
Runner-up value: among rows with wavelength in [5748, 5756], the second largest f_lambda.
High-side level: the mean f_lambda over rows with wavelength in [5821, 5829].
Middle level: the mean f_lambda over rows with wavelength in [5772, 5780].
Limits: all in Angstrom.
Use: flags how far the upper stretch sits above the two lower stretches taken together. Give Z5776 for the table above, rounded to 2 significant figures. -1.2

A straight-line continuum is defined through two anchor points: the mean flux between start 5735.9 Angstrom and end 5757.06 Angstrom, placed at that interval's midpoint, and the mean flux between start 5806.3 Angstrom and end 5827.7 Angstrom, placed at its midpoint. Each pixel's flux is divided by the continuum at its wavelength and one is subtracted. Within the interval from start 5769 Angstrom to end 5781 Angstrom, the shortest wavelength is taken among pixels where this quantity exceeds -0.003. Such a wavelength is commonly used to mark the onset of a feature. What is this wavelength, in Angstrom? 5769.66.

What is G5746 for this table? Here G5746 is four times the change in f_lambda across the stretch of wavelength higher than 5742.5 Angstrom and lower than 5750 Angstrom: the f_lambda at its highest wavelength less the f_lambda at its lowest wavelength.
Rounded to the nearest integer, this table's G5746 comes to 12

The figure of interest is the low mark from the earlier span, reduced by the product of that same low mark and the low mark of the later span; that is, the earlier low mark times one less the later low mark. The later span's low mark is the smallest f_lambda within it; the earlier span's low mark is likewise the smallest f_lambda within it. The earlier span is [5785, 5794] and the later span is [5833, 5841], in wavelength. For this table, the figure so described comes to -1998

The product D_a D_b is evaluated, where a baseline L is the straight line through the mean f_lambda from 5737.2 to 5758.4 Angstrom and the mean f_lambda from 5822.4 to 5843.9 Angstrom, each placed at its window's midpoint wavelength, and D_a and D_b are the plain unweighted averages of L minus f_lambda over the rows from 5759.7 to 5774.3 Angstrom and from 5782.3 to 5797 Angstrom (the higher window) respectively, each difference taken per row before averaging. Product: -0.38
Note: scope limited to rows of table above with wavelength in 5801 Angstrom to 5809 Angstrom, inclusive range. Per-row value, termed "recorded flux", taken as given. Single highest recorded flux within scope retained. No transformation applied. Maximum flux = 51.7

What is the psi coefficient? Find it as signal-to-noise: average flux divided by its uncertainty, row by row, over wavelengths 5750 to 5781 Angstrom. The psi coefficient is 35.7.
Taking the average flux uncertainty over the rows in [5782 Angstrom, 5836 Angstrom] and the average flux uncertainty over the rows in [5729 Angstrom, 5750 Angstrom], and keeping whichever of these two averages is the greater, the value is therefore 1.49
